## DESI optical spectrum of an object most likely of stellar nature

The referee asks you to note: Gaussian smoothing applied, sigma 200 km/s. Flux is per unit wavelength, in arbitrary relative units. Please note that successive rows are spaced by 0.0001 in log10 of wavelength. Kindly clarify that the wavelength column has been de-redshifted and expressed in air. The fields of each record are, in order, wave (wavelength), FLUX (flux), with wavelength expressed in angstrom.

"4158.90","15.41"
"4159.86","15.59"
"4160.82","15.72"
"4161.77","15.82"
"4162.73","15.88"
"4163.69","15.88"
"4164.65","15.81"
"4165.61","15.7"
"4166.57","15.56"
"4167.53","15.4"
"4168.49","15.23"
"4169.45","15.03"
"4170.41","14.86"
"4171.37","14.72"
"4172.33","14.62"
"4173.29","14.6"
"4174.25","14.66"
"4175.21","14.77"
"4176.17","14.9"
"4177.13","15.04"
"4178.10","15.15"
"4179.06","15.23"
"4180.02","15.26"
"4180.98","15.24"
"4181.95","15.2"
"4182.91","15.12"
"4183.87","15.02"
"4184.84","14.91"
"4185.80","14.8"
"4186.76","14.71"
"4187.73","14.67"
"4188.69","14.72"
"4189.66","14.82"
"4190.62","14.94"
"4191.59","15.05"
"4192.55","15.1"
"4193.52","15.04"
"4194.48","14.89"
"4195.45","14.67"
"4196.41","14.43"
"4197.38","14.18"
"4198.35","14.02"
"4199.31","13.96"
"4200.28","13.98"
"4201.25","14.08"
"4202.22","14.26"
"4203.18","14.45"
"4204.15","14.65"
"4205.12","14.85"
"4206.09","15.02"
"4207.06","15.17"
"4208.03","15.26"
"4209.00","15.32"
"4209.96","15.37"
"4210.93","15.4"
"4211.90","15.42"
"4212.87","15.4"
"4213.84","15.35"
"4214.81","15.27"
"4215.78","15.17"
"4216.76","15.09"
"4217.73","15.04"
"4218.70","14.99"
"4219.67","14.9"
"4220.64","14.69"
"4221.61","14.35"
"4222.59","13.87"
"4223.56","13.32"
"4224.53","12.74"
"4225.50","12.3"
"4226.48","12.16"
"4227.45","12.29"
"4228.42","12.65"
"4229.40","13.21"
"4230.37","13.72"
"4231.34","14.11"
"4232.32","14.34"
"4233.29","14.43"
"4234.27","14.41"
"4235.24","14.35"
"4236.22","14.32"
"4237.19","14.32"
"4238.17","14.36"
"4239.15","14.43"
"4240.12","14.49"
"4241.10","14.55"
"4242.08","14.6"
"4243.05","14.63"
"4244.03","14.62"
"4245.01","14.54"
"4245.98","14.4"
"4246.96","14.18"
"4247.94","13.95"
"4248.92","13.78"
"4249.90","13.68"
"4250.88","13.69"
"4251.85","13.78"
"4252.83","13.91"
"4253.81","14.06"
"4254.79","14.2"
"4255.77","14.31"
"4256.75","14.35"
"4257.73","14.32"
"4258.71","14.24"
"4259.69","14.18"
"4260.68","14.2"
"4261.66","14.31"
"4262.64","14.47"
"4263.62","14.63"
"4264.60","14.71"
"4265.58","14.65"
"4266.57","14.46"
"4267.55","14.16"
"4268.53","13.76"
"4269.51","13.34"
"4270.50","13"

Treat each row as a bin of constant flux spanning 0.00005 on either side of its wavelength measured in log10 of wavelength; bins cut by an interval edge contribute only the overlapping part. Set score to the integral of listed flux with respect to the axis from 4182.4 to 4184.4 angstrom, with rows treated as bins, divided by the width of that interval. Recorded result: 15.1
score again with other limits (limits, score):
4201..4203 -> 14.3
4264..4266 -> 14.7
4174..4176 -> 14.8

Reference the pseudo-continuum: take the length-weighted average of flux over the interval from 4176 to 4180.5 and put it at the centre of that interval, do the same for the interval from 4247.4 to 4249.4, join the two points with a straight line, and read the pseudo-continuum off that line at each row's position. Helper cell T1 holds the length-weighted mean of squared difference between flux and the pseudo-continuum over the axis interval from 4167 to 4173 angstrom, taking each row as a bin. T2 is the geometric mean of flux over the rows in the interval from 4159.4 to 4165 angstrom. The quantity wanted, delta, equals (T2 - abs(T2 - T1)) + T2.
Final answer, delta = 15.9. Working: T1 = 0.16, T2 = 15.8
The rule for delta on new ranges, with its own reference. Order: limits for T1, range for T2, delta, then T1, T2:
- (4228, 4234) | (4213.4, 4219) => 15.7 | 0.59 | 15.2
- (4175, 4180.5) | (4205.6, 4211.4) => 15.3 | 0.04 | 15.3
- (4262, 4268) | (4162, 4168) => 16.7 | 0.96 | 15.7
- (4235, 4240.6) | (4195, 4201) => 14.3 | 0.12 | 14.2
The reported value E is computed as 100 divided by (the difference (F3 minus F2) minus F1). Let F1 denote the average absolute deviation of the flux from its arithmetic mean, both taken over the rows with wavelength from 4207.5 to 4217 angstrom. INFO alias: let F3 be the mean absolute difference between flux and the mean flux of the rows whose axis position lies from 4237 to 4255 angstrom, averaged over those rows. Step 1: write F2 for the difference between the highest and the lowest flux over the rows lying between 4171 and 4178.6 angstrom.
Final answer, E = -288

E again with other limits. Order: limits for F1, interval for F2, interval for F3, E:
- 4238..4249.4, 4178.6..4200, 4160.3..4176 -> -95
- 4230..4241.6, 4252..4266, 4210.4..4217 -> -121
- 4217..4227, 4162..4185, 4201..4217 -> -52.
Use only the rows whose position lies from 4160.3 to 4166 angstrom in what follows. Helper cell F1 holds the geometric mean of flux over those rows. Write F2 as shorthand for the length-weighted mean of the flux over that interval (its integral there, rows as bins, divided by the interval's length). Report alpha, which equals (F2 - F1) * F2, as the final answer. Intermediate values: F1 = 15.8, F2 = 15.8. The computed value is 0.0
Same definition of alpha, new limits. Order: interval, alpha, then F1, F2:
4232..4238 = 0.0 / 14.4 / 14.4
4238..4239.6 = -0.4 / 14.4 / 14.4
